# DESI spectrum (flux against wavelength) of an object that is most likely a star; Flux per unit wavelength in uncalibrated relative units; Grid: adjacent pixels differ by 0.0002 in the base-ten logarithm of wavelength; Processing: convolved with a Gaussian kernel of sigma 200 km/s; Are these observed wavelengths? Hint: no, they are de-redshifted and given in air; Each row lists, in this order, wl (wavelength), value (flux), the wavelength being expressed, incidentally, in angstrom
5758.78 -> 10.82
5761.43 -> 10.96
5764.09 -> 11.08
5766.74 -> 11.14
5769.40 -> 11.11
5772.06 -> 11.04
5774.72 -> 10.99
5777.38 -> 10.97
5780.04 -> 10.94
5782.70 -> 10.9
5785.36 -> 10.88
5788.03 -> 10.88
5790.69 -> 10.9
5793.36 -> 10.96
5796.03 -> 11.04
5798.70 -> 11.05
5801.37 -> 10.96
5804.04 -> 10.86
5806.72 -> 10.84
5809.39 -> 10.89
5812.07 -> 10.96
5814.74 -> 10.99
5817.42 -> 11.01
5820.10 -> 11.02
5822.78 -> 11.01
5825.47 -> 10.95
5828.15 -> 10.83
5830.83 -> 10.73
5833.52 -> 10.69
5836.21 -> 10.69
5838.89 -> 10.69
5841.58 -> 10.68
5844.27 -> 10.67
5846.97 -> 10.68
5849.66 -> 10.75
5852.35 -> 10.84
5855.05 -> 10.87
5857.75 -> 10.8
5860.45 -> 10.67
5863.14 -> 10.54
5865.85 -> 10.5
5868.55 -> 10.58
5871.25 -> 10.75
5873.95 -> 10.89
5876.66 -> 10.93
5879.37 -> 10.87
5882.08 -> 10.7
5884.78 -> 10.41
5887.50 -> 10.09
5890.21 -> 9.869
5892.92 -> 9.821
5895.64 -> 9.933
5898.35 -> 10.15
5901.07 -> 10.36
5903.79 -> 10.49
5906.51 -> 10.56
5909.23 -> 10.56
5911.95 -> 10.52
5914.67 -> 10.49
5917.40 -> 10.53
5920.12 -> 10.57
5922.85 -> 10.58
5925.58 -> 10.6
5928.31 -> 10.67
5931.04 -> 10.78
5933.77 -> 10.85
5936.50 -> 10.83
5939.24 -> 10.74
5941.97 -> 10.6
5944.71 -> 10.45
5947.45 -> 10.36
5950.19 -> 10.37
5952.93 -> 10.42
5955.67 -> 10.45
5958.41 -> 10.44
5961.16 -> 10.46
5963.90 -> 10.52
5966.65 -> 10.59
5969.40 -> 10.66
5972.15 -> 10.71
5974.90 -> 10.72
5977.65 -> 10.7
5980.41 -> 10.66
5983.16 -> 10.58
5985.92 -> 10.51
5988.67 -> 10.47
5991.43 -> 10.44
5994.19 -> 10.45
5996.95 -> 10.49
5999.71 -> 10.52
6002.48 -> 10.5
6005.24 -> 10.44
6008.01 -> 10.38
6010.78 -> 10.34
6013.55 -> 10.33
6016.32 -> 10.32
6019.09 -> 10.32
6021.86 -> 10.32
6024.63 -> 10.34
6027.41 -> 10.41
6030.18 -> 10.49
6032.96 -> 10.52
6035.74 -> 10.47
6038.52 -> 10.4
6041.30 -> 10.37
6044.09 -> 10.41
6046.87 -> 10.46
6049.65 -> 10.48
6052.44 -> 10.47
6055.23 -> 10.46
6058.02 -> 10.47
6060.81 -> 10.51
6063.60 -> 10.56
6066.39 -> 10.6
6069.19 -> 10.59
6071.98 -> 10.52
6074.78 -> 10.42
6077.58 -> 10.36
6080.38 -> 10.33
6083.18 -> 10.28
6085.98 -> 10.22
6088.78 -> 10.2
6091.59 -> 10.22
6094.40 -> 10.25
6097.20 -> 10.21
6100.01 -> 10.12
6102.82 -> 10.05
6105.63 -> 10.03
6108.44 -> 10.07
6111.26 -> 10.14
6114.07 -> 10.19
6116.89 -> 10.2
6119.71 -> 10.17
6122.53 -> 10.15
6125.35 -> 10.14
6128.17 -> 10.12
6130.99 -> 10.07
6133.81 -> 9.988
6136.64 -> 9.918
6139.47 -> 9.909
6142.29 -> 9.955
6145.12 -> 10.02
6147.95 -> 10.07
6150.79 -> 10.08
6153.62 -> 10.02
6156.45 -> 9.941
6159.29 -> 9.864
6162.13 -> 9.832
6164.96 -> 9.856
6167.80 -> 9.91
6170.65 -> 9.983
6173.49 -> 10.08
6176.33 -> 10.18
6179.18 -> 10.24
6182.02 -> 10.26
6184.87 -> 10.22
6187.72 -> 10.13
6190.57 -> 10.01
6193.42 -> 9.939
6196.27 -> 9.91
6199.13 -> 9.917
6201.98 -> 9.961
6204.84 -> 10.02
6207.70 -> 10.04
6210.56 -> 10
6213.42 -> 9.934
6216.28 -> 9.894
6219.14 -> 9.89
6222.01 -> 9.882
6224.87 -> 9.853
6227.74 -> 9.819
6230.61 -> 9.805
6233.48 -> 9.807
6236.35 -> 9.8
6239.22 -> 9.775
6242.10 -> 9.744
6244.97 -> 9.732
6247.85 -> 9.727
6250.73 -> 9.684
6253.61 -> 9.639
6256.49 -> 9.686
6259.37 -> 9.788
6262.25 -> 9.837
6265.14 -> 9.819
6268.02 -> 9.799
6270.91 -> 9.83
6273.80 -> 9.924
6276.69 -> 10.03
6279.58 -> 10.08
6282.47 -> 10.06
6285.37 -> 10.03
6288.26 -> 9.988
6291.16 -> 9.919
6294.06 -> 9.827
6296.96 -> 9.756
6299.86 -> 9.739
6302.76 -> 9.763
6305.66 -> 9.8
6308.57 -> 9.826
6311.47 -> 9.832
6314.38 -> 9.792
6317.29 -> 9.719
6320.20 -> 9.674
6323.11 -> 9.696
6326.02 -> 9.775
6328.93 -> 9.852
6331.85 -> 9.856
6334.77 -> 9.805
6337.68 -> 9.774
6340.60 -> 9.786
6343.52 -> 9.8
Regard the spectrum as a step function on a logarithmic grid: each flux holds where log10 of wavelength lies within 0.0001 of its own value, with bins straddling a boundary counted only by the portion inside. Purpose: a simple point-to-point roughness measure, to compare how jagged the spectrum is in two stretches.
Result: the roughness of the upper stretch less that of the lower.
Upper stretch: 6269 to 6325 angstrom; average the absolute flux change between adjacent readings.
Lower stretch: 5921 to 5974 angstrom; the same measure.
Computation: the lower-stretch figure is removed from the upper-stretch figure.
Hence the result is -0.015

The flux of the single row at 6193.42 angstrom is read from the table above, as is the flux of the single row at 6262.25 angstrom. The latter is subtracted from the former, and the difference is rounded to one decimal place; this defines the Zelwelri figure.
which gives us 0.1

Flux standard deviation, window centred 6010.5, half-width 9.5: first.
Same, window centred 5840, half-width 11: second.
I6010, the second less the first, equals -0.04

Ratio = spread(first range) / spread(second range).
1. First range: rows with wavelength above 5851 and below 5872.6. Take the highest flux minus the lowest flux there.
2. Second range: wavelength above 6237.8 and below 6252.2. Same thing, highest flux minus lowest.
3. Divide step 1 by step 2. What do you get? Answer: 4.1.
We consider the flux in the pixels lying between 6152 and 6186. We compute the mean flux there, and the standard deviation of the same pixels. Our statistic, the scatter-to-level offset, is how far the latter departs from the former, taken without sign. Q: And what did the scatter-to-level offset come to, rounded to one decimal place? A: 9.9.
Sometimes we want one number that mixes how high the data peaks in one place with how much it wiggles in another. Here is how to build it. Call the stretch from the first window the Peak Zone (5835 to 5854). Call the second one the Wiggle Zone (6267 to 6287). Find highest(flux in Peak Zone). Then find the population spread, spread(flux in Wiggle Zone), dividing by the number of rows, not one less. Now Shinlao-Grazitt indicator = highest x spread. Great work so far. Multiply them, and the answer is 1.1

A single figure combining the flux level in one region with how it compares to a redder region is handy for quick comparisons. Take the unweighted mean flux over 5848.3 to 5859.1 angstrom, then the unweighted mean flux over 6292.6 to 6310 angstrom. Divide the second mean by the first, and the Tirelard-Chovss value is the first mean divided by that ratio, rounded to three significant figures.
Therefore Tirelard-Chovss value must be 12.0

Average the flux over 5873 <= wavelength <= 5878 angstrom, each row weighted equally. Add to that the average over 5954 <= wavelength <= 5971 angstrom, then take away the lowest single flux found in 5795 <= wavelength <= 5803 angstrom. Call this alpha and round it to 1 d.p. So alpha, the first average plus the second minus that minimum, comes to 10.5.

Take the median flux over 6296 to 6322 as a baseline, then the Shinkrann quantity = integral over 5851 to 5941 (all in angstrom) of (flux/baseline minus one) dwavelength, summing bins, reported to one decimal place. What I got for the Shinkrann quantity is 7.3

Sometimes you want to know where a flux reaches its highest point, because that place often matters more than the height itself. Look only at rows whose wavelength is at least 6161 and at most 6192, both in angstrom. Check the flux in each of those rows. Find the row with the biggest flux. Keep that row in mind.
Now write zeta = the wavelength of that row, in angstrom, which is 6182.02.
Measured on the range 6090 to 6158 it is 6094.40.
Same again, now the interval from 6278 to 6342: 6279.58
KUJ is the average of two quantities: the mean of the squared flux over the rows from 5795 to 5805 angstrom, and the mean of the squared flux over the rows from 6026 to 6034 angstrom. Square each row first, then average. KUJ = 115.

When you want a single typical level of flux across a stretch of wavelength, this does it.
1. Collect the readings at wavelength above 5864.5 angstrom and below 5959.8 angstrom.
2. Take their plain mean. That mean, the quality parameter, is 10.5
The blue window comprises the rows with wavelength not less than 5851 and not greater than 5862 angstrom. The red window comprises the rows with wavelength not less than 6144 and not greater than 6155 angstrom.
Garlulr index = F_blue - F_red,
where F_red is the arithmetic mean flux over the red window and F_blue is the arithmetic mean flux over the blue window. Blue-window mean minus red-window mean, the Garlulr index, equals 0.75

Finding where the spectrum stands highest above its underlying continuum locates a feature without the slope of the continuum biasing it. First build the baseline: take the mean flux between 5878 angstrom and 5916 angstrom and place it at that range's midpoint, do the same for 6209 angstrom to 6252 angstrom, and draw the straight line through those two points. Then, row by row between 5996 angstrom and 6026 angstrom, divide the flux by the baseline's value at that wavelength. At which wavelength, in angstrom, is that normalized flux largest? 5999.71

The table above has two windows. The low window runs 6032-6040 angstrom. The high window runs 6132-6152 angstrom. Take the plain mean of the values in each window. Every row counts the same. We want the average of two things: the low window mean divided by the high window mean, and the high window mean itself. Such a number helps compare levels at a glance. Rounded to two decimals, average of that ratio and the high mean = 5.52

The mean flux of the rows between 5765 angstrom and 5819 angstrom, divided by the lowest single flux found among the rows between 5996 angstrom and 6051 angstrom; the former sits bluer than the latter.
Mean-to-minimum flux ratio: 1.06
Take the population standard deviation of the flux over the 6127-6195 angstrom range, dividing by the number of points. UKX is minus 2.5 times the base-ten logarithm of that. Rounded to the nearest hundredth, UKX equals 2.30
